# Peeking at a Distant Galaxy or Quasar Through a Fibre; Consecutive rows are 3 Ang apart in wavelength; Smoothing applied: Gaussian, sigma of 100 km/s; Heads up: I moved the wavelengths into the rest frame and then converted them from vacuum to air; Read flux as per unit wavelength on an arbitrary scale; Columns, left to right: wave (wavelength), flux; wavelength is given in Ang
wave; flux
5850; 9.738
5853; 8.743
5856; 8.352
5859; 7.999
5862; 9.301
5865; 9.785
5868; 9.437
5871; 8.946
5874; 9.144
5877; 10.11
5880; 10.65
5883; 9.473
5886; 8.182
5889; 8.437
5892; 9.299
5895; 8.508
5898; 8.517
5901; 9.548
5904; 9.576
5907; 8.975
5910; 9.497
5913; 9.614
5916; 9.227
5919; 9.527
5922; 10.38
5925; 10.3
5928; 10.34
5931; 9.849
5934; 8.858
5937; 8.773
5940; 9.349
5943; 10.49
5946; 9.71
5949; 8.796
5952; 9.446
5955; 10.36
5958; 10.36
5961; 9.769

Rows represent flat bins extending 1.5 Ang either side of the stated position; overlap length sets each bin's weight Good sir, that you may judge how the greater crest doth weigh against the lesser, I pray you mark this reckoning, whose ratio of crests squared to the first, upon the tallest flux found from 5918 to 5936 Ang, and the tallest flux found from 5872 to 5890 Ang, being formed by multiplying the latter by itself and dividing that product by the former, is 10.9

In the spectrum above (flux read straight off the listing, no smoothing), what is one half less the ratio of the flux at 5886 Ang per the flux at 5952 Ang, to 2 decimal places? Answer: -0.37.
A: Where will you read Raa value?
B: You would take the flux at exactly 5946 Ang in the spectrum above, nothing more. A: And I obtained 9.71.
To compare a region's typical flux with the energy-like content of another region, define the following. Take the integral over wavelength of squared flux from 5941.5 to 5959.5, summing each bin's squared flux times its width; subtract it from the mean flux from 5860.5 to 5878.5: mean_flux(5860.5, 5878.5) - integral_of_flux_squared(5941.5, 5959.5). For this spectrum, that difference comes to -1747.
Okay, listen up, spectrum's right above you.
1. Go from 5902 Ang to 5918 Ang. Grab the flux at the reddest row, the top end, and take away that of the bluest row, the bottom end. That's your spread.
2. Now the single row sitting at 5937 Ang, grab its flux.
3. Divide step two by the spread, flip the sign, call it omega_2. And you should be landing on 25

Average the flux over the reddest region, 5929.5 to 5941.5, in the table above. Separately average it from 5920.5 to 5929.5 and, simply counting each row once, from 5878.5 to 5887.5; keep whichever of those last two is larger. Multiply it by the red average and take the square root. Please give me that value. 9.76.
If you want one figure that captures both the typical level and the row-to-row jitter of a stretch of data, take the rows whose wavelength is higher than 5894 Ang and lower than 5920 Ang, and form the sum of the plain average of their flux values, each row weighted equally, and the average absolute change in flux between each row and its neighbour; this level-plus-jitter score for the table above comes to 9.6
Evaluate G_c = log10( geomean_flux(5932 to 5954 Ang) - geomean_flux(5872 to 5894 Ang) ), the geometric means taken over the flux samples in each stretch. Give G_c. -1.45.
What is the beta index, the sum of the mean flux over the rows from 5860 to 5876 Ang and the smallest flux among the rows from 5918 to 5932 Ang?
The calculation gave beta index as 18.8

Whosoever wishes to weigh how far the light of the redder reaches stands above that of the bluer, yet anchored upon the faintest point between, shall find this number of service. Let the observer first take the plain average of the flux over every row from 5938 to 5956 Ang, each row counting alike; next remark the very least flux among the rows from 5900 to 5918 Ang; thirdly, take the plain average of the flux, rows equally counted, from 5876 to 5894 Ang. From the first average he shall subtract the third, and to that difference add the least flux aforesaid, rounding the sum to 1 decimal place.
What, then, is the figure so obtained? 9.3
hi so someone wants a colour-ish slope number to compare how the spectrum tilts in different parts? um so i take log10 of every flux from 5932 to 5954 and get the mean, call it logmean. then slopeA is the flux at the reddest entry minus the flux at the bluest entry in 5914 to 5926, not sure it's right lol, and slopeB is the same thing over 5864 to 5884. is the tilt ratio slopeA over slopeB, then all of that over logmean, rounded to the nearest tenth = -3.5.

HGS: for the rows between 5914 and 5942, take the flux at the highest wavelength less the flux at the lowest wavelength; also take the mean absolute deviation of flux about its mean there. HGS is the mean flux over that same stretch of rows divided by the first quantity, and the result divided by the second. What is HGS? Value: 149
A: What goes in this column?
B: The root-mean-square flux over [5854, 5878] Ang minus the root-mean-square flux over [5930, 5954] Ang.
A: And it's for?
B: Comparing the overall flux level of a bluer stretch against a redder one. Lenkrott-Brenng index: -0.3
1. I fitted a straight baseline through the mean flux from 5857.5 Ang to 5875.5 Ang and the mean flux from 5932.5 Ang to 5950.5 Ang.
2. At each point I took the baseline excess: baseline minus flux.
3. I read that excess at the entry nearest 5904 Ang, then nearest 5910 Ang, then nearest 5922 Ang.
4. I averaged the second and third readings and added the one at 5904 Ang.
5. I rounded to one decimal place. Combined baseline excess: -1.0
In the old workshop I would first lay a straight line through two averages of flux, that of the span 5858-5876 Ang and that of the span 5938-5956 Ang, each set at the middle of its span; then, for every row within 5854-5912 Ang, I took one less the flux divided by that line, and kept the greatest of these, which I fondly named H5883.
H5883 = 0.12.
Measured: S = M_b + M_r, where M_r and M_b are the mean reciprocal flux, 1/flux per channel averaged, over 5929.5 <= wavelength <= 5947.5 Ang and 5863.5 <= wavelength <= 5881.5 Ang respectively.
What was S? 0.209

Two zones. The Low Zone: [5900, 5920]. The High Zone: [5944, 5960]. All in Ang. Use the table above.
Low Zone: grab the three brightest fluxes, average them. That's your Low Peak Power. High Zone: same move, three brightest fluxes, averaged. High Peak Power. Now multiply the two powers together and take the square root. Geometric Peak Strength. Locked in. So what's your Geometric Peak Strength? 9.9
